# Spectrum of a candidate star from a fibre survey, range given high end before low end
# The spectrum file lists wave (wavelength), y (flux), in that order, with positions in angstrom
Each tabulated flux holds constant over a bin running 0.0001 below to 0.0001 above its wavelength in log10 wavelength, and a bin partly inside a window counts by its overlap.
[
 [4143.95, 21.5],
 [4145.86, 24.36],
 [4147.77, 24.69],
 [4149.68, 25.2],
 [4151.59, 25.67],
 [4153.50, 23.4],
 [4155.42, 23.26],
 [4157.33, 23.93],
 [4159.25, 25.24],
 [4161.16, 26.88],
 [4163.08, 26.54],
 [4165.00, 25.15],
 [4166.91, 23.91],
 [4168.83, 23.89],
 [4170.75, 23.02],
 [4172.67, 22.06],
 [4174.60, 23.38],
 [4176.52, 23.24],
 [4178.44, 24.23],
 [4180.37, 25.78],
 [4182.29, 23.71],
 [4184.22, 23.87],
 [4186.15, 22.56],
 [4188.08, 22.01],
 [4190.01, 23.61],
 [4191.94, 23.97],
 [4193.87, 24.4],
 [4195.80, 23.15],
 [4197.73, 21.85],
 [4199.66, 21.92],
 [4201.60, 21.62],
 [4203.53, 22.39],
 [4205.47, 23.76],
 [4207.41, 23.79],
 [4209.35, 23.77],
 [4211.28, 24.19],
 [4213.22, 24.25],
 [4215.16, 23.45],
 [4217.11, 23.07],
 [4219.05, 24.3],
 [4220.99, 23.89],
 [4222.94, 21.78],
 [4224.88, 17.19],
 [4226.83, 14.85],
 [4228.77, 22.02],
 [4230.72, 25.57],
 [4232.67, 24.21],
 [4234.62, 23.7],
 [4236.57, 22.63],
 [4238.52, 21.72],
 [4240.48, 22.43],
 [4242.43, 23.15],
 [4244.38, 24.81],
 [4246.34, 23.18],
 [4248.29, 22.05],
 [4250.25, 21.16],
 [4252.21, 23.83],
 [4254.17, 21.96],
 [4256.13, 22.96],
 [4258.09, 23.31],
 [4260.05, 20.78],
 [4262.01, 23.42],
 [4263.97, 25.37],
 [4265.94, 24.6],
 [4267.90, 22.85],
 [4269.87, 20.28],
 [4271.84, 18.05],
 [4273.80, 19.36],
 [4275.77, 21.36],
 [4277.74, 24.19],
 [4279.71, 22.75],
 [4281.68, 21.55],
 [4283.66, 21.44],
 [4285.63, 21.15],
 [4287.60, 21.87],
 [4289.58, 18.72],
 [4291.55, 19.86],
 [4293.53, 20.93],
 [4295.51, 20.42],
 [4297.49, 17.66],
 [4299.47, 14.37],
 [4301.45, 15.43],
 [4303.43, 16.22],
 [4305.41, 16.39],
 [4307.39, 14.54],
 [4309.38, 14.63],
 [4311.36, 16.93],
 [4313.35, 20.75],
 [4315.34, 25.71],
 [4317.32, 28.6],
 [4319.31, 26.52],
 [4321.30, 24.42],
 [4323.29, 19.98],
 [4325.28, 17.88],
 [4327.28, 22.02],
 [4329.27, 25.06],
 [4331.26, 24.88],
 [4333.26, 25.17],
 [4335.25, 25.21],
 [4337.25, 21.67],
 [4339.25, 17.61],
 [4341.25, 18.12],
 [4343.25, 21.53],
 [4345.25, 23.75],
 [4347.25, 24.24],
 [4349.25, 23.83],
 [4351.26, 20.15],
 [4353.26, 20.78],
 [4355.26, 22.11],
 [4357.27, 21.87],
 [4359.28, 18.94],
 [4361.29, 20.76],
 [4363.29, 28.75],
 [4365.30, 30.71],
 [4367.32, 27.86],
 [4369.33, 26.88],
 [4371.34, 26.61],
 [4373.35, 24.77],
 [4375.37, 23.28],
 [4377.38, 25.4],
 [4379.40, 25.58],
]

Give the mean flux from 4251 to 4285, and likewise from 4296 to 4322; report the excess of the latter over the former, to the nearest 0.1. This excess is -2.8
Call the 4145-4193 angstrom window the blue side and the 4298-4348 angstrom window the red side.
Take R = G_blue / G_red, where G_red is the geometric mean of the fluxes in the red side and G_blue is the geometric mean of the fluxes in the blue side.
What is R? 1.18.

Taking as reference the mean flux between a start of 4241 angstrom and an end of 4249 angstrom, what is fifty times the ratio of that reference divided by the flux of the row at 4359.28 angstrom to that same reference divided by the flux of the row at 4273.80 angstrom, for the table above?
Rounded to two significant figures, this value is 51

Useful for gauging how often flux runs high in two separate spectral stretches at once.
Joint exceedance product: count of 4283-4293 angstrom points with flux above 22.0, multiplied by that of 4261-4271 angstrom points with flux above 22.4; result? 0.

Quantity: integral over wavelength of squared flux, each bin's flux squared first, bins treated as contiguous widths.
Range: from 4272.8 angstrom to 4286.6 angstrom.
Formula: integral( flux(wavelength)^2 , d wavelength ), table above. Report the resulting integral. 6514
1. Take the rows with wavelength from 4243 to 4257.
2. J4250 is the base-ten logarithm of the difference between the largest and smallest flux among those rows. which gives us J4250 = 0.56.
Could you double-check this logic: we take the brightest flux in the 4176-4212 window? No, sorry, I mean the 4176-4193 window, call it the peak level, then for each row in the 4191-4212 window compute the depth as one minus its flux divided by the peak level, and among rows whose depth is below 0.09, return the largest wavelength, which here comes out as 4211.28 angstrom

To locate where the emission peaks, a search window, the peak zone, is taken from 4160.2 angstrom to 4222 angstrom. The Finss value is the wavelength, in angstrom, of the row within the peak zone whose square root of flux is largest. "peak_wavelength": 4161.16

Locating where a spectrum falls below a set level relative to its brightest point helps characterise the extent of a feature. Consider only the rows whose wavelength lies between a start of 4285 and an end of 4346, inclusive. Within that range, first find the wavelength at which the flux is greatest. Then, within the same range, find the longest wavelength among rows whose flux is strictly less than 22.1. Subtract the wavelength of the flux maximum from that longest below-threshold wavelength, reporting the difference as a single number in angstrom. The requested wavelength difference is 25.9 angstrom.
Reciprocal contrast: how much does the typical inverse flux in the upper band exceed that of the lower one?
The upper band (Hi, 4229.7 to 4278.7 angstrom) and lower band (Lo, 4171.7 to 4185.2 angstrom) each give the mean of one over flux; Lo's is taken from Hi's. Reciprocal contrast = 0.0022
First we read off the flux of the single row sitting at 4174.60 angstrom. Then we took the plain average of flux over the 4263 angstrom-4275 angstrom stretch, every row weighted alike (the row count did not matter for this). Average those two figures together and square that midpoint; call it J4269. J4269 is 509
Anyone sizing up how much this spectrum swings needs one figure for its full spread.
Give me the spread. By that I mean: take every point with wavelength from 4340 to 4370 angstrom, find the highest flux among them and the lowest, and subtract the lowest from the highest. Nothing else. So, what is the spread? 12.6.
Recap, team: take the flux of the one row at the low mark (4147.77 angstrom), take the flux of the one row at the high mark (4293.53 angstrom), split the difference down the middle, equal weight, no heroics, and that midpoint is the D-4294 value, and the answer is 22.8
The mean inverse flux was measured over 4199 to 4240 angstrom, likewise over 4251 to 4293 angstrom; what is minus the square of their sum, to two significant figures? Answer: -0.0083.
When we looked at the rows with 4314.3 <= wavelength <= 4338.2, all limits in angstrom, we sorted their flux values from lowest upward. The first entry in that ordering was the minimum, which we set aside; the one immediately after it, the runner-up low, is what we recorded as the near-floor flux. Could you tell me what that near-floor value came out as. 19.98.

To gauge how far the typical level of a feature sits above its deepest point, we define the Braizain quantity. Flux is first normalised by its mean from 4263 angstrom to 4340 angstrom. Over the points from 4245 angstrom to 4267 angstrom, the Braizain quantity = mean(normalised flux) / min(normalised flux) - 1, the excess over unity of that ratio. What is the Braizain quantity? 0.11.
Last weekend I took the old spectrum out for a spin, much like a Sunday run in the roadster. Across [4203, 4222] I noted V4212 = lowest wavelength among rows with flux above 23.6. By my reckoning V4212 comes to 4205.47 angstrom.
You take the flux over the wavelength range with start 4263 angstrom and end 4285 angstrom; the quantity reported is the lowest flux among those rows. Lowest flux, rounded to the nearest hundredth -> 18.05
